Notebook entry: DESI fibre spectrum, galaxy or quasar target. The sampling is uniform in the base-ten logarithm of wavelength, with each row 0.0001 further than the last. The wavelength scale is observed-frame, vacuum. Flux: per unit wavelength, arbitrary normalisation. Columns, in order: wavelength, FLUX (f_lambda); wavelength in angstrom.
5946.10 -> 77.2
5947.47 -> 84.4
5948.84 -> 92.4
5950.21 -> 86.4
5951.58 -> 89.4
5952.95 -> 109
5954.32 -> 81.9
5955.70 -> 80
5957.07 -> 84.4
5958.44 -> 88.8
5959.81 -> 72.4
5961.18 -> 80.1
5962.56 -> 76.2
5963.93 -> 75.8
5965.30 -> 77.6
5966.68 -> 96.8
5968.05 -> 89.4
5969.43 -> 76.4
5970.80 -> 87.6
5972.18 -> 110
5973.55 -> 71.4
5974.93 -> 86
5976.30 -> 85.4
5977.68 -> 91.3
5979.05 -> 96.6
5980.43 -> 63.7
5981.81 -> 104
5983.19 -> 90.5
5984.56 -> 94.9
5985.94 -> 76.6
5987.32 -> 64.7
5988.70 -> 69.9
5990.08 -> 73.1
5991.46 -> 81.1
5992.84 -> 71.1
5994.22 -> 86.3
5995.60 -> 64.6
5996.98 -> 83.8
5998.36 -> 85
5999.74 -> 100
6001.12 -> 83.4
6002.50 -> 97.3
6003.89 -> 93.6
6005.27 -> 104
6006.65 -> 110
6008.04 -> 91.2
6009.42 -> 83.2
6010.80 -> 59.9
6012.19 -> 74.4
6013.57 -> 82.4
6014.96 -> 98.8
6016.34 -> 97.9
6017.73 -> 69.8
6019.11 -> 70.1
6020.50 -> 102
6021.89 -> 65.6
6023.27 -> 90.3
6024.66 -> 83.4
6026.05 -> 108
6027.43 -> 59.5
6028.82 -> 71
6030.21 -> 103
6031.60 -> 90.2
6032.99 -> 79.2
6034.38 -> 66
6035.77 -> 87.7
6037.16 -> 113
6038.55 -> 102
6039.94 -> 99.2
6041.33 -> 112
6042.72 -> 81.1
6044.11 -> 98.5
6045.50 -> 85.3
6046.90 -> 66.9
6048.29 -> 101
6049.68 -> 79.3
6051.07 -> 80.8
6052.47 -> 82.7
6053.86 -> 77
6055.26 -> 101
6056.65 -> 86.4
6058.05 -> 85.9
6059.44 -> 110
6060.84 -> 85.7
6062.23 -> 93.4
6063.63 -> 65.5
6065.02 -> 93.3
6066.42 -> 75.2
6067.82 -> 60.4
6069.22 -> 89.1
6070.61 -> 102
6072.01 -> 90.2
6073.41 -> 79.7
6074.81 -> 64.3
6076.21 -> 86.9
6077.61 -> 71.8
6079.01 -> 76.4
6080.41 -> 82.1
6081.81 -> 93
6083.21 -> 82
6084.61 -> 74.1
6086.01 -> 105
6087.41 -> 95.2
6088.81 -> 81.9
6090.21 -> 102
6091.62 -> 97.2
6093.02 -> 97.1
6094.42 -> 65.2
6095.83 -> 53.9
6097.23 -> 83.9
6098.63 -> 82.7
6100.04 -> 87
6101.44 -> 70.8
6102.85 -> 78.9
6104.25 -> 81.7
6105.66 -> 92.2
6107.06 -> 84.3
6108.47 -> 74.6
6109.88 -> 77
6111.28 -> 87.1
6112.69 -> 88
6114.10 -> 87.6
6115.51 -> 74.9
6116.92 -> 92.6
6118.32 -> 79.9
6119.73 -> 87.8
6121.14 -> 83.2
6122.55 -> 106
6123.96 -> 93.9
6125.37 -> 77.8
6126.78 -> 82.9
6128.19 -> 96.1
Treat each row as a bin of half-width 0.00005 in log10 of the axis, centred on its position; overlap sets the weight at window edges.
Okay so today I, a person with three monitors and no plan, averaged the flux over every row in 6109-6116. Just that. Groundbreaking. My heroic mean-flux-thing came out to 83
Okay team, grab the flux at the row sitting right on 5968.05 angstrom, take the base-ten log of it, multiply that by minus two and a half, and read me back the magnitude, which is -4.88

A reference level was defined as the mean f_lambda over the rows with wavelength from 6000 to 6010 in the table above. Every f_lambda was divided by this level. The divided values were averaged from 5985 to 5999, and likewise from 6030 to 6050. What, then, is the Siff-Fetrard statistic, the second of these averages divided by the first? 1.20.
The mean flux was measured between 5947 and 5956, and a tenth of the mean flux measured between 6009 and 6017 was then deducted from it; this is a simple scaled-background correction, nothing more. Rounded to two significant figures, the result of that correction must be 81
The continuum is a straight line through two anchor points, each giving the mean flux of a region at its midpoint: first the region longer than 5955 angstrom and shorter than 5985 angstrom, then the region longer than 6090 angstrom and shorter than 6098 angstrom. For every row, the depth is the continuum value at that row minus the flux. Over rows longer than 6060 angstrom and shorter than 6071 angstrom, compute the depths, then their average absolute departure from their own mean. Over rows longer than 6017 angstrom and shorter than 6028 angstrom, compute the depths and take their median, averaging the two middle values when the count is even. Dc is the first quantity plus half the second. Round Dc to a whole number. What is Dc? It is 16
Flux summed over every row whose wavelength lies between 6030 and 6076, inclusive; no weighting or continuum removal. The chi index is 2887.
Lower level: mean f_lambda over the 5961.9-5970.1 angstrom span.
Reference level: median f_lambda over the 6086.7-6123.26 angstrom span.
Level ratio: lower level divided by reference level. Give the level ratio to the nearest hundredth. 0.98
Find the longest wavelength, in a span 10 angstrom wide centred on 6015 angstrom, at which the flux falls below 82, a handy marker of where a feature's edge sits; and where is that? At 6019.11 angstrom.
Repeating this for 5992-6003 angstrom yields 5995.60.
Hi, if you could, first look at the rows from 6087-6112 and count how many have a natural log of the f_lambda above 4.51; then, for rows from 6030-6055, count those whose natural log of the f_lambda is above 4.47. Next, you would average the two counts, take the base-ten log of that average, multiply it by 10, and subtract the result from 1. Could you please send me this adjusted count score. -7.5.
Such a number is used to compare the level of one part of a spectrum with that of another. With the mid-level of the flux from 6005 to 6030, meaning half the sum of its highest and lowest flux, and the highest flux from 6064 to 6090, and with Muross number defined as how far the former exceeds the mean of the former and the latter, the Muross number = -10.1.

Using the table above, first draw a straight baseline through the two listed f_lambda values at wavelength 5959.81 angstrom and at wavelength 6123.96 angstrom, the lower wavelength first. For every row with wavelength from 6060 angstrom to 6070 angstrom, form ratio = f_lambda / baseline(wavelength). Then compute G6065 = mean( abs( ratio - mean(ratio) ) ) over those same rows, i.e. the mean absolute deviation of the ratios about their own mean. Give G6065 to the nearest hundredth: 0.13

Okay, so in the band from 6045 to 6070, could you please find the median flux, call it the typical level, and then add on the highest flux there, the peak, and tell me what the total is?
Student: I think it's 195.5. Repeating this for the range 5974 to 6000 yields 189.0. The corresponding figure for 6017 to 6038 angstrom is 196.4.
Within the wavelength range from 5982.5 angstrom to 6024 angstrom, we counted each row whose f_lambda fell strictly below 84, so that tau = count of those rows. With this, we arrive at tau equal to 16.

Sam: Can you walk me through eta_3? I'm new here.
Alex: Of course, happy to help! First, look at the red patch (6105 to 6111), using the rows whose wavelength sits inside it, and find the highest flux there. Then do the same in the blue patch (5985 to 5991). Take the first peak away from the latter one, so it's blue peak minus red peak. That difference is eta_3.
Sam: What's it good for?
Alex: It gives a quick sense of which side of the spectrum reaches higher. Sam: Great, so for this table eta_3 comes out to -16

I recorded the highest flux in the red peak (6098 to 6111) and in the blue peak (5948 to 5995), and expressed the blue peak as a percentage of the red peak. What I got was 119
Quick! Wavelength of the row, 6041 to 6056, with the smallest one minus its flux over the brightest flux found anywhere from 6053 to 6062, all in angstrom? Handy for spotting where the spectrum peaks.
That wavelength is 6041.33 angstrom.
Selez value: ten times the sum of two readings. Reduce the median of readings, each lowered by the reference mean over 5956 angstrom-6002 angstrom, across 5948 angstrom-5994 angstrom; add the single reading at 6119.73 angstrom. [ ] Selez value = 892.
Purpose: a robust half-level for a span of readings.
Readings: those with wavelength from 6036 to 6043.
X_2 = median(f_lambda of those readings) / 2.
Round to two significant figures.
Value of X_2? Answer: 51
